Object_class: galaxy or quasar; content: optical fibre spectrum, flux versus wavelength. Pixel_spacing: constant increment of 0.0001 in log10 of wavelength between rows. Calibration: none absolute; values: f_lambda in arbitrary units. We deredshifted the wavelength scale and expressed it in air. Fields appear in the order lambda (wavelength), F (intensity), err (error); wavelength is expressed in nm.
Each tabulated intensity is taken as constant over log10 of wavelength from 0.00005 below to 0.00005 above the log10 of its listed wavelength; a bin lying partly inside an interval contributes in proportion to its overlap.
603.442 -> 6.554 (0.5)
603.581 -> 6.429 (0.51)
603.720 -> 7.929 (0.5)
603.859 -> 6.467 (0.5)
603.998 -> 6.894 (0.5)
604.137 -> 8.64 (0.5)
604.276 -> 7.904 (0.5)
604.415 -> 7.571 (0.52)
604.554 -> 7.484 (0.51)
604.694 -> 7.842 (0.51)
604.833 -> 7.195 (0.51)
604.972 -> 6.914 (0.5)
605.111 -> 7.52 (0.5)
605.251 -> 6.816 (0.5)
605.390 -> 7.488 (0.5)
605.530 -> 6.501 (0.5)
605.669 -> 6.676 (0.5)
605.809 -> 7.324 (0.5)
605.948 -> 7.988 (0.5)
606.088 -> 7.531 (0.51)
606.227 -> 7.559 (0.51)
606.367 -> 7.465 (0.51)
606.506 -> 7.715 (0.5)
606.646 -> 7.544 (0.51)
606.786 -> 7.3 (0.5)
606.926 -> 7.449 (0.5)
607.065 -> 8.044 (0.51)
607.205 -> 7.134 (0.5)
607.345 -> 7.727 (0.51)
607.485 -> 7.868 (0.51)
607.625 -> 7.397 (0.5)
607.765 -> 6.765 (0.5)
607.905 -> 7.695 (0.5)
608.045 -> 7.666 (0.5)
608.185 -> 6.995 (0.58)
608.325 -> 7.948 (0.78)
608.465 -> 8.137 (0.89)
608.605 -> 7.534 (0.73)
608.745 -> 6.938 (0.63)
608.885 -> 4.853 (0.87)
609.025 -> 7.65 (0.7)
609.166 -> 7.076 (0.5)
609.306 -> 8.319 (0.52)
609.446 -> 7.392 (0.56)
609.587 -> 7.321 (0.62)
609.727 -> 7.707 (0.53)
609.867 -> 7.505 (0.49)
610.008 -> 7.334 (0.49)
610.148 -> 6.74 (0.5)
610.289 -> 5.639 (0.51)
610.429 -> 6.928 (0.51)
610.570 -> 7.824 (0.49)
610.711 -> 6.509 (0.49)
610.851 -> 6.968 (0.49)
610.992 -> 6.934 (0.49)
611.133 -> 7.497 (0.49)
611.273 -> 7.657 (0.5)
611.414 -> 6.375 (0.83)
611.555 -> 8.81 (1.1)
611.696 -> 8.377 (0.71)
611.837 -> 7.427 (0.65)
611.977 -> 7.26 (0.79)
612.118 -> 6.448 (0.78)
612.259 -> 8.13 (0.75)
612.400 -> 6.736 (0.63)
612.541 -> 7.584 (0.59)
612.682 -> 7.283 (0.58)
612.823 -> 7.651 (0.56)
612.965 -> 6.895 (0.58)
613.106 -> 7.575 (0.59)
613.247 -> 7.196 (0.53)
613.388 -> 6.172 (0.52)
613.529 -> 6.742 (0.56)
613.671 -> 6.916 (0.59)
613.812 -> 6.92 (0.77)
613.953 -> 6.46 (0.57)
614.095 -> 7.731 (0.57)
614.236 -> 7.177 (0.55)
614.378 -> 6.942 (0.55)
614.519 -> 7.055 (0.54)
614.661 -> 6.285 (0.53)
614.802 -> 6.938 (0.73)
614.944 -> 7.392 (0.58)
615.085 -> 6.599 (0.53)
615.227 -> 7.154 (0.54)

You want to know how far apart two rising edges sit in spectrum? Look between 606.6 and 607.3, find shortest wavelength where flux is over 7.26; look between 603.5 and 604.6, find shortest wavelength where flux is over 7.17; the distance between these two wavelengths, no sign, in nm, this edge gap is 2.93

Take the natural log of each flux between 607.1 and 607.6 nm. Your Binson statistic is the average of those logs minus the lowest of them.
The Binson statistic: 0.059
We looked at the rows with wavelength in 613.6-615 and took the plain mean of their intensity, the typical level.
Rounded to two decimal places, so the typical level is 6.98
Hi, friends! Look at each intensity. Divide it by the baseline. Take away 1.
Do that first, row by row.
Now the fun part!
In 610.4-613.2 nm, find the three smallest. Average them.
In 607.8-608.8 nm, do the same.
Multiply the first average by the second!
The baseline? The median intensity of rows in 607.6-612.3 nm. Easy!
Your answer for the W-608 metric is 0.004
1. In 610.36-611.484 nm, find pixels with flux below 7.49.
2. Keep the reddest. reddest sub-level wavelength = 611.414 nm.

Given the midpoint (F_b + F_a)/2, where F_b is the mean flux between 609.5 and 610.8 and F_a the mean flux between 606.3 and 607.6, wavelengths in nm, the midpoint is 7.32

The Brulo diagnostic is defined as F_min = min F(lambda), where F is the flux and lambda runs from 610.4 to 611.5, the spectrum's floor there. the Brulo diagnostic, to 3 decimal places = 6.375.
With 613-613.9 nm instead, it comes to 6.172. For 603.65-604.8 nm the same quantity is 6.467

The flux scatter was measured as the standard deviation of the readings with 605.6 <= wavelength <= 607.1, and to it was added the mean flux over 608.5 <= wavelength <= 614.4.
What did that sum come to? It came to 7.5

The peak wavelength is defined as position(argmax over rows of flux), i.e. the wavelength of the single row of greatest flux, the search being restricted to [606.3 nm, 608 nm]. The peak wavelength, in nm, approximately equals 607.065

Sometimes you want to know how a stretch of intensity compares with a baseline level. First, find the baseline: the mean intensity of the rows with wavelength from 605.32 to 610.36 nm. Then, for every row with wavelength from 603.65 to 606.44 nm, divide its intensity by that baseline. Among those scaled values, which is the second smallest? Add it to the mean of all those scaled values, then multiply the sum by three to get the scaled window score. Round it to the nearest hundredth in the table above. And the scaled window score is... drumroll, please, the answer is 5.68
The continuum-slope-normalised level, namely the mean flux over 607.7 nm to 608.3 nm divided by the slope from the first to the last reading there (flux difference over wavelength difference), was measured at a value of 13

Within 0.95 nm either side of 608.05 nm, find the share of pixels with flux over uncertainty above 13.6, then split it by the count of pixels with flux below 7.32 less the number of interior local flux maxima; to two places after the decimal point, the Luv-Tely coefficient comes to 0.23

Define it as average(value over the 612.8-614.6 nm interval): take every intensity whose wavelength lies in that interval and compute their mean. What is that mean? 7.0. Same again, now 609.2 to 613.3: 7.3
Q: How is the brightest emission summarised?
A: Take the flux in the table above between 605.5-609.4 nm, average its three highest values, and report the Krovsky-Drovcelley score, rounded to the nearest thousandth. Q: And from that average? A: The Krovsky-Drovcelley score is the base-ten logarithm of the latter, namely 0.912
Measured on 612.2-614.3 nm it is 0.894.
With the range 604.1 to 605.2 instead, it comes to 0.910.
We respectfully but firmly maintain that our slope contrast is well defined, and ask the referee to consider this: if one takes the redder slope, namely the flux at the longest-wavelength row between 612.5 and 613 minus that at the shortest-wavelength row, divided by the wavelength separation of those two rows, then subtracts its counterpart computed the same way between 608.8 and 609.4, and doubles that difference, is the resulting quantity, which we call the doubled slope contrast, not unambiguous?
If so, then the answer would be -19.7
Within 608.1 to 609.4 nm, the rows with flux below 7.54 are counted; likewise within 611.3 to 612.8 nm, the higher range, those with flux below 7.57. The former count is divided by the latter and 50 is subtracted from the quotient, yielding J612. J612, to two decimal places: -49.17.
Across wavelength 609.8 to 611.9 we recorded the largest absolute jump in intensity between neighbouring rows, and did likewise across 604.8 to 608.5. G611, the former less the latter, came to 1.4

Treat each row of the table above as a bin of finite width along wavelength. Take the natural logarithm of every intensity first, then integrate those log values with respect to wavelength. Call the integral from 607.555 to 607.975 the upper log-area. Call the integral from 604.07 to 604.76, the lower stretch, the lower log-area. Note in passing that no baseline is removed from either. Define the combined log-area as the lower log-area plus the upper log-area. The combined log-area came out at 2.3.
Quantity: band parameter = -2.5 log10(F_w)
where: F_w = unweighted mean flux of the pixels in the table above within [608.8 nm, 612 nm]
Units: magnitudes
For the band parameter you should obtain -2.15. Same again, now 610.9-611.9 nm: -2.20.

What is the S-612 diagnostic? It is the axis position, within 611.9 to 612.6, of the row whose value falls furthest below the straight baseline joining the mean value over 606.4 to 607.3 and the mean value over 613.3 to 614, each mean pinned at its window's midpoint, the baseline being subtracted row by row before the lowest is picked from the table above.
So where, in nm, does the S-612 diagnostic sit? 612.118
